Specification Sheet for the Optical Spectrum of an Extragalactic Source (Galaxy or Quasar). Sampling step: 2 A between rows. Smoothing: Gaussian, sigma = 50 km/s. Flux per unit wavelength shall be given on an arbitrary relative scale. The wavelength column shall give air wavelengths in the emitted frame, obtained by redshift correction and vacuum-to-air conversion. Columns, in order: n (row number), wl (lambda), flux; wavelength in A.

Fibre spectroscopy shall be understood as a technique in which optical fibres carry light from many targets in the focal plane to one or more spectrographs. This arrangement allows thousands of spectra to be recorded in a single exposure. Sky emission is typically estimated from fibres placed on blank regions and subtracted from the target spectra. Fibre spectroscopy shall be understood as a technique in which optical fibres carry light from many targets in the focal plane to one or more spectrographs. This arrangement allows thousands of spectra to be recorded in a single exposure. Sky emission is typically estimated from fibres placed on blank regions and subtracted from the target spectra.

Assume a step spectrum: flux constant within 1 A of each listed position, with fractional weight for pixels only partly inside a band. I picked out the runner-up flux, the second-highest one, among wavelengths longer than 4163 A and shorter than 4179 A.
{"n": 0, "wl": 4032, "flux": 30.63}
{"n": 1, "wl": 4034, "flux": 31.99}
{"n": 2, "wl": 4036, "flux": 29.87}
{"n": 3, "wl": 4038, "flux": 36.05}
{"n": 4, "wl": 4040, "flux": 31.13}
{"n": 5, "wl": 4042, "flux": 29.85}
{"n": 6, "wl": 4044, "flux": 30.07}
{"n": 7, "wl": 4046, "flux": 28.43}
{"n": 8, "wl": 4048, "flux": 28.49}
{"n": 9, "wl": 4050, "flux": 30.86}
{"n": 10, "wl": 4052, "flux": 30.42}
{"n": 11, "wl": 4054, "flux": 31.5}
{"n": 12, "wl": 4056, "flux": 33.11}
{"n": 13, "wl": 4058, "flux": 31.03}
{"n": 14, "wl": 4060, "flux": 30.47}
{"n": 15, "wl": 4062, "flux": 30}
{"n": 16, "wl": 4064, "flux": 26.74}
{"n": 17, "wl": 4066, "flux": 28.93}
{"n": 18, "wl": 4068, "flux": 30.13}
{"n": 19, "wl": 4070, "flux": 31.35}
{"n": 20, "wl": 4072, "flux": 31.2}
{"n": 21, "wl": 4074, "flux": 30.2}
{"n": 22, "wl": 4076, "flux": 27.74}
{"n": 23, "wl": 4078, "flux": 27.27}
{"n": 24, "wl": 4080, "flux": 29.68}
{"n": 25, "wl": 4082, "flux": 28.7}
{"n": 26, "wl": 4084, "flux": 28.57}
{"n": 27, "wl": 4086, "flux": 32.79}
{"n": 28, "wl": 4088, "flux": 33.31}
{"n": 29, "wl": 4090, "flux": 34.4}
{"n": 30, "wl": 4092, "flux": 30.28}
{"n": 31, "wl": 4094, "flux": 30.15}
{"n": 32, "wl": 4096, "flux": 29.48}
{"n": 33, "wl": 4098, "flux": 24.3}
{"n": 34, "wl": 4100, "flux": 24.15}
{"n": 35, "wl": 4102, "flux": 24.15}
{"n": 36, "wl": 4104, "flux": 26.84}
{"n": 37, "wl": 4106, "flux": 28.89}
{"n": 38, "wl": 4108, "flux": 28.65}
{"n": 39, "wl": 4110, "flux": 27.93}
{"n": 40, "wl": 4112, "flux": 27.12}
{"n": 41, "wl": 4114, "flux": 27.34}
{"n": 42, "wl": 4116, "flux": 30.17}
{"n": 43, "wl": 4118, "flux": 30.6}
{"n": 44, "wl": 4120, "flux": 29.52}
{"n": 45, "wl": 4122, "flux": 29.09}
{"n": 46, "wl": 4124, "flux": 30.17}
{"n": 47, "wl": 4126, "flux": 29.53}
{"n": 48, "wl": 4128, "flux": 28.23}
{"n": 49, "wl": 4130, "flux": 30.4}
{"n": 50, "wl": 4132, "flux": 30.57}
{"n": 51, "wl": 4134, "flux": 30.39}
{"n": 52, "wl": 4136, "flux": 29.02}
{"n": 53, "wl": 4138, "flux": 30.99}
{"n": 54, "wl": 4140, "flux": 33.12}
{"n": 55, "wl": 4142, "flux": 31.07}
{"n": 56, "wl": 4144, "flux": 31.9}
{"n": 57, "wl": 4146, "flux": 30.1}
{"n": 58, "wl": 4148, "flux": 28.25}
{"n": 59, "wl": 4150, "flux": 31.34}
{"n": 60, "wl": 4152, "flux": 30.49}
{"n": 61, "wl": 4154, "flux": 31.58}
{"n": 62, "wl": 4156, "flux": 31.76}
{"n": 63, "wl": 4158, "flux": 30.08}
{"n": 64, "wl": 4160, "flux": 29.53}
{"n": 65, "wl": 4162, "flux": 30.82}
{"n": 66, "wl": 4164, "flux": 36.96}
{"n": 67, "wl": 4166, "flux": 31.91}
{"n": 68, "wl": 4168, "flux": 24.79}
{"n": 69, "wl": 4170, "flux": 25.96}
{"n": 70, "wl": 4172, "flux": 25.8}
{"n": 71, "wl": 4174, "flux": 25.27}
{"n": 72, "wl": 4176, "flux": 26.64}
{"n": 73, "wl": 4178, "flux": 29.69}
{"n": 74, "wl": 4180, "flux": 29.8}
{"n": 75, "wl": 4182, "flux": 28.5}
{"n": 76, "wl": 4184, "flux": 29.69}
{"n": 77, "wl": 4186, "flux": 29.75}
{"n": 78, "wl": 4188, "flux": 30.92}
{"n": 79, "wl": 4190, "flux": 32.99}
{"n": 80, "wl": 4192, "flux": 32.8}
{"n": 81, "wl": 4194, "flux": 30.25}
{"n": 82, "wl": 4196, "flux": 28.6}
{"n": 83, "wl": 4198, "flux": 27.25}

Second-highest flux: 31.91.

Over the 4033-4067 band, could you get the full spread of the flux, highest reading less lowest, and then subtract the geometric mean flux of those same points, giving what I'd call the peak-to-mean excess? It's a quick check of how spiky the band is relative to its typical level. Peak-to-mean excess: -21.2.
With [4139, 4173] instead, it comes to -18.0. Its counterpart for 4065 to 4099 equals -19.7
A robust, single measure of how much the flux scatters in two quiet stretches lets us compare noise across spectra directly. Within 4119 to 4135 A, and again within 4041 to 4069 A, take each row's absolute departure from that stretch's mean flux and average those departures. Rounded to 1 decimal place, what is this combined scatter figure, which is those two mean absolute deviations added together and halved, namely 0.9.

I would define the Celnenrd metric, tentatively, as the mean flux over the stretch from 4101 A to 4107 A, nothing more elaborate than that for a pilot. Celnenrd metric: 27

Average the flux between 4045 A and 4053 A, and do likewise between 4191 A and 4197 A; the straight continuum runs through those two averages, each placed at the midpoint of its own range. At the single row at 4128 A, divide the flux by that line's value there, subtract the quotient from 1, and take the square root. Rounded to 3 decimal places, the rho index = 0.249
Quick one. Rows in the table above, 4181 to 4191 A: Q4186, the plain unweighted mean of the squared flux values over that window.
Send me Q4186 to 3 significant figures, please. 925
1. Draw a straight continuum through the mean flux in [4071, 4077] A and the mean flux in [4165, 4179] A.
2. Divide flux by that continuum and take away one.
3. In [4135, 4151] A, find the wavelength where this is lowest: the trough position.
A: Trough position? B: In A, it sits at 4148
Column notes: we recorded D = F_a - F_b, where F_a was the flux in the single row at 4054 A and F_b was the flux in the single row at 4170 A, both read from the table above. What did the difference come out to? 5.5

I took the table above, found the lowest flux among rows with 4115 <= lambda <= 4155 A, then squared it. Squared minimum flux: 797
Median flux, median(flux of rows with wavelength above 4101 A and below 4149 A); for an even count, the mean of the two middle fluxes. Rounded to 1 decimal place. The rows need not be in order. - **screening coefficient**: 29.5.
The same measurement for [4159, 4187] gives 29.6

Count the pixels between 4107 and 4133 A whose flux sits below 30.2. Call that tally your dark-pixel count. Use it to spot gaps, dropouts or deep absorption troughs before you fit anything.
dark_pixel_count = 10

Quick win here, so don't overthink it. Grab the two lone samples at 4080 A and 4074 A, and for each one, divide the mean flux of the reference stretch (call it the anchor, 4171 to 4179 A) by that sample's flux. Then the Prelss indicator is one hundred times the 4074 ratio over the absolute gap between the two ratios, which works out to 5708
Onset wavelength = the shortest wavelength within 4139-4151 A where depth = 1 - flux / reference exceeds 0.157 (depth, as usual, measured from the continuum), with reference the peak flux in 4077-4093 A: 4148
